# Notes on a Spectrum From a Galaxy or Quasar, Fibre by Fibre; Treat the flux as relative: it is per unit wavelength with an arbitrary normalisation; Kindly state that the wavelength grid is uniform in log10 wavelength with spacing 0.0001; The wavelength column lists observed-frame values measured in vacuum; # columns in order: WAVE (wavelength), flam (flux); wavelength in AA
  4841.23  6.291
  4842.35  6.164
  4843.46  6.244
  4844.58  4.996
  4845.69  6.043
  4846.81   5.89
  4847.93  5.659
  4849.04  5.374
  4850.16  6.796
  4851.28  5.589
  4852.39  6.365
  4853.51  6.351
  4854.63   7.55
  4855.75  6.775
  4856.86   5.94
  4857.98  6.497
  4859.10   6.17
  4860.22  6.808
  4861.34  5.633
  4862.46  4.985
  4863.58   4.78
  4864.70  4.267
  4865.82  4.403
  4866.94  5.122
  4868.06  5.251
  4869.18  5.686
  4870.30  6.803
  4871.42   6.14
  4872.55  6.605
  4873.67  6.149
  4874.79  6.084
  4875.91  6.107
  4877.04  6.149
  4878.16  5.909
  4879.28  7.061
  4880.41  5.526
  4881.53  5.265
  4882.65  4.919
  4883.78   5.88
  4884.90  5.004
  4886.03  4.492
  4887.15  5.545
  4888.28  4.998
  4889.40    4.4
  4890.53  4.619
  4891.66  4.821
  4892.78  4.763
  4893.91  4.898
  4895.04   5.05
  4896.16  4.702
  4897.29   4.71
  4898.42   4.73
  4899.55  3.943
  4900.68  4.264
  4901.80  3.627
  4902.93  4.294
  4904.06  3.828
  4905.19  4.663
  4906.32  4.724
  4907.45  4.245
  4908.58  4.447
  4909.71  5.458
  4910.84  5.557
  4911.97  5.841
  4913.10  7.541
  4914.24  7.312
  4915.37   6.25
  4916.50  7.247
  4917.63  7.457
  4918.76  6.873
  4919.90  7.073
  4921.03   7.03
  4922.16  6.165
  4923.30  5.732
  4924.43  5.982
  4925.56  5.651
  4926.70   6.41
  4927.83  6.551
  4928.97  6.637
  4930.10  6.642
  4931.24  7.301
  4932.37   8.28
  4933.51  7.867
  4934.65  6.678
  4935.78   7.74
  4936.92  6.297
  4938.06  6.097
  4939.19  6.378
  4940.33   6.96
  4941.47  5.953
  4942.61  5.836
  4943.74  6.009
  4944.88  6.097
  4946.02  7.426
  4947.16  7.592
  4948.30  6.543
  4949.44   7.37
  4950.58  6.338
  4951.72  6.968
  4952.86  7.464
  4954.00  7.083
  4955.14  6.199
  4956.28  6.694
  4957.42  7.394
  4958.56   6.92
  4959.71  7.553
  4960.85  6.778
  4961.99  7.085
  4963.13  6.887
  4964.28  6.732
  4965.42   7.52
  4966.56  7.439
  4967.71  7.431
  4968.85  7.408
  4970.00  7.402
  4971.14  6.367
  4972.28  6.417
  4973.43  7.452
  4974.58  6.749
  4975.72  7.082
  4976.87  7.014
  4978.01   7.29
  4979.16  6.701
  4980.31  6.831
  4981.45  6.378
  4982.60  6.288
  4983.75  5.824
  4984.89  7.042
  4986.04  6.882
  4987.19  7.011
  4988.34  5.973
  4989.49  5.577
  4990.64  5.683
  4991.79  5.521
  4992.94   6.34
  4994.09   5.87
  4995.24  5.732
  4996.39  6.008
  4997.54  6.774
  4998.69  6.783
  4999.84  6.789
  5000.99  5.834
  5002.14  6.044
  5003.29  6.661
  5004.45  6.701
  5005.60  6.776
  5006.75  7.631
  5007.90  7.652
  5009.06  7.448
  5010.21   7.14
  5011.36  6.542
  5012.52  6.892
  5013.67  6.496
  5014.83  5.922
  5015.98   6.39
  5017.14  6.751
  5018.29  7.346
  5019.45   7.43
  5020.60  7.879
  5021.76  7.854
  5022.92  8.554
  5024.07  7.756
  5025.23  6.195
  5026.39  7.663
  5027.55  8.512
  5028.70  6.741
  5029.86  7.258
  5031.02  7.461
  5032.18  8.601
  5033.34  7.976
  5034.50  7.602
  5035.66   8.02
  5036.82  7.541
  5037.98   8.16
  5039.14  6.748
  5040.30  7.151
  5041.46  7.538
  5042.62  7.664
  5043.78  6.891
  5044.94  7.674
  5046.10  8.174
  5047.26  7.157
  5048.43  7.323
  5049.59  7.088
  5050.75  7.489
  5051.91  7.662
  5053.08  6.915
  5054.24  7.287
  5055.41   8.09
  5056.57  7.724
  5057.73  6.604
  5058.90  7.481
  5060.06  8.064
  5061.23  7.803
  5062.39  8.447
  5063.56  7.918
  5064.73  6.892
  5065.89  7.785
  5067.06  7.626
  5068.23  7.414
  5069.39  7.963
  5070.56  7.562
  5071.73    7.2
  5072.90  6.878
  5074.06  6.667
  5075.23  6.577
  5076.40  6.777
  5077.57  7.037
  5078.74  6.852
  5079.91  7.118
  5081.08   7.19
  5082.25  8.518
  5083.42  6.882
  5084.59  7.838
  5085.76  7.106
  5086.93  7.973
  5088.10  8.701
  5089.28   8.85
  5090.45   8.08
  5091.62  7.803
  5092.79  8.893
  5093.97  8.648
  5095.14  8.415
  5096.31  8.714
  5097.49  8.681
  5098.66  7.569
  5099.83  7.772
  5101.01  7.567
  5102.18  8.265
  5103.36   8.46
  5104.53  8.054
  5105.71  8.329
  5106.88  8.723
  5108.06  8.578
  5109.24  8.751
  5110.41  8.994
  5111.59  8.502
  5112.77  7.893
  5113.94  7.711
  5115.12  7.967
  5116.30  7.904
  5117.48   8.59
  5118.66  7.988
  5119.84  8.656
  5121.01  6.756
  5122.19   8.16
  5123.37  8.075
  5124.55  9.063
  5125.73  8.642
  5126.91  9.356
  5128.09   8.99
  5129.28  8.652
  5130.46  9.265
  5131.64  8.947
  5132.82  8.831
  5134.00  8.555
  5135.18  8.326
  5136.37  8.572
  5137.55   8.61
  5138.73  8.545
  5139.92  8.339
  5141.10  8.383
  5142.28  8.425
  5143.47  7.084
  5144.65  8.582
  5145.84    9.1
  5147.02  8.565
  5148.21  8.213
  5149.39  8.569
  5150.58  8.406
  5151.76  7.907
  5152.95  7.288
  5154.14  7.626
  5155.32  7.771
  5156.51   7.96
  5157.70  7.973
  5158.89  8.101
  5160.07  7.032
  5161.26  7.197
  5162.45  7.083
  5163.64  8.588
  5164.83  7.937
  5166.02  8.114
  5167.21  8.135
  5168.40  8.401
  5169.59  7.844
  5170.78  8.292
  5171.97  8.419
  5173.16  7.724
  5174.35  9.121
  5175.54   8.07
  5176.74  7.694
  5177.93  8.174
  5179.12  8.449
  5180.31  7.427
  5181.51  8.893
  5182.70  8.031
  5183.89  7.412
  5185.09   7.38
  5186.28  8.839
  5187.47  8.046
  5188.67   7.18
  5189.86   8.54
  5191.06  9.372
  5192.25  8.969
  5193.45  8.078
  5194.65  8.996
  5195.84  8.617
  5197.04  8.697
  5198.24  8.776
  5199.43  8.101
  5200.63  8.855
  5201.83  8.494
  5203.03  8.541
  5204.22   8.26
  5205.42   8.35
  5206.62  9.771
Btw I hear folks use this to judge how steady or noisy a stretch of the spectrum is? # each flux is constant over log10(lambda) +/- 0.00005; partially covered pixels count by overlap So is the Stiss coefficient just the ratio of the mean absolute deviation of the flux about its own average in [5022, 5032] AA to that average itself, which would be 0.080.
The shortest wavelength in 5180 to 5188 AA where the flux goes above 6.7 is 5180.31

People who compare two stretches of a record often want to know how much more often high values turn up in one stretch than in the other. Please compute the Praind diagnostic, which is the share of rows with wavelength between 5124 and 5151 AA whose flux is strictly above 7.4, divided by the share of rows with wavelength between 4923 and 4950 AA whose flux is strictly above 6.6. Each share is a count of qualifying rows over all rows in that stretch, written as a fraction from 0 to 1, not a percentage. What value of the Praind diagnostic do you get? 2.1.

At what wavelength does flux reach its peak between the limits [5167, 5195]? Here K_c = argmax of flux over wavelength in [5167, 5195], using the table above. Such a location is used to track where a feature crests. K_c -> 5191.06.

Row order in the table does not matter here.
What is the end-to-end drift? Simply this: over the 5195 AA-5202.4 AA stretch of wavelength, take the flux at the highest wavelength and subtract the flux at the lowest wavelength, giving -0.12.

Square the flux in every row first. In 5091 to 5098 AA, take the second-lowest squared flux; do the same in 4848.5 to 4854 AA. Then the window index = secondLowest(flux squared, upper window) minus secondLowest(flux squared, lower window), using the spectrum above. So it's 40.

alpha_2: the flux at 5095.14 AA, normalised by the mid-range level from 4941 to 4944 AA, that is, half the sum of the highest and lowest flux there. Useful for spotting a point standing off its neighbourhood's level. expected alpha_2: 1.4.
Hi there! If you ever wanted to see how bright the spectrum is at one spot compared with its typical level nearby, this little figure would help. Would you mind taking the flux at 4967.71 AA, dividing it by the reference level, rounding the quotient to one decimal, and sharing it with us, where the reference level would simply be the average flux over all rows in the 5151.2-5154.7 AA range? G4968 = 1.0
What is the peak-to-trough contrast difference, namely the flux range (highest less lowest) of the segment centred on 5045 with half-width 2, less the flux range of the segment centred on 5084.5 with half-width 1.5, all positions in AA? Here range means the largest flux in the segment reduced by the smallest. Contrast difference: 0.33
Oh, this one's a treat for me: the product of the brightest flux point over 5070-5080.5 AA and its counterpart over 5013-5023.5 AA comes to 64.7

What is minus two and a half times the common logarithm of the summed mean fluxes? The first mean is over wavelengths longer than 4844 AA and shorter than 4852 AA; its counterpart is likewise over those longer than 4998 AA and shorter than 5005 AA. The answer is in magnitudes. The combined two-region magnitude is -2.72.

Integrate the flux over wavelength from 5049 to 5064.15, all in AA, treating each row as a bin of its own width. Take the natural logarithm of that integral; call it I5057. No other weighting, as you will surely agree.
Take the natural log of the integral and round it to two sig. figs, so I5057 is 4.7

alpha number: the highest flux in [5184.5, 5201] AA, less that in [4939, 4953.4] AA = 1.8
